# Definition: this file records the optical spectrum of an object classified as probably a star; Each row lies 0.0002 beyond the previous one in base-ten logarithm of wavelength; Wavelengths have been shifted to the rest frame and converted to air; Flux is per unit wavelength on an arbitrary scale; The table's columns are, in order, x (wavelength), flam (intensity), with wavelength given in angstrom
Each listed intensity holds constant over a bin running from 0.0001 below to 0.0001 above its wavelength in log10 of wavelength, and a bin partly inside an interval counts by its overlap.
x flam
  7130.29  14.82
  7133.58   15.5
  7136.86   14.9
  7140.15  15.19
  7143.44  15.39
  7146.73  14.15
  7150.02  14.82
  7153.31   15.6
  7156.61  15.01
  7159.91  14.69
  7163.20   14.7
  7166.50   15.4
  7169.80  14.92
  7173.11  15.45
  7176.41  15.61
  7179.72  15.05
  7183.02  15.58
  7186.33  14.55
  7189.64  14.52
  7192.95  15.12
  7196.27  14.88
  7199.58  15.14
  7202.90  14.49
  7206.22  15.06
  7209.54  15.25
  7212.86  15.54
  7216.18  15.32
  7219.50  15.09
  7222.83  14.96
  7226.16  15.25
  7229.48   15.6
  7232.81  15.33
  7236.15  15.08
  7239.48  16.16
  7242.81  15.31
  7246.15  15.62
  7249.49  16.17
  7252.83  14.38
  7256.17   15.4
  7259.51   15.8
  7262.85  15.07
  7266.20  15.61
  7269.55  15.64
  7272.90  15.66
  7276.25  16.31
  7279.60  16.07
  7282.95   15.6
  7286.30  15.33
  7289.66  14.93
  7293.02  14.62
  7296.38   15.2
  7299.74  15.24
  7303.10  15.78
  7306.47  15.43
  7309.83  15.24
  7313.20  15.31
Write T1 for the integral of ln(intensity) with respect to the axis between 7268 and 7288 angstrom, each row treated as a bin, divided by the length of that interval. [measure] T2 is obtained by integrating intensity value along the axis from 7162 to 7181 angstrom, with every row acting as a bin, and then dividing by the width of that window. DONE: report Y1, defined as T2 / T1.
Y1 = 5.51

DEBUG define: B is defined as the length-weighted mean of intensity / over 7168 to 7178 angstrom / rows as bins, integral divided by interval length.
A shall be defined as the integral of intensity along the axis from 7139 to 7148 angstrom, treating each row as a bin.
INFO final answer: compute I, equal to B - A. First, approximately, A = 134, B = 15.3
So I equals -119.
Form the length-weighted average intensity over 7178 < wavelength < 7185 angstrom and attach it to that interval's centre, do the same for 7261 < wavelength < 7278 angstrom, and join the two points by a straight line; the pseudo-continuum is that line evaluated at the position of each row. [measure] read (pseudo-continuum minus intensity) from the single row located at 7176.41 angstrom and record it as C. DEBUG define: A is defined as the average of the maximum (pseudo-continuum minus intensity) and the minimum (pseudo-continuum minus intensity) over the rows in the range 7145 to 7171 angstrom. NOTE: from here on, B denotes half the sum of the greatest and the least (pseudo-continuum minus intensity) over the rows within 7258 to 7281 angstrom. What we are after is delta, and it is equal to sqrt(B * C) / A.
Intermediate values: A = 0.28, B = -0.03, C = -0.35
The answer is 0.4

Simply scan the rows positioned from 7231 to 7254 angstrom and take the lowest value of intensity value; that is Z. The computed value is 14.38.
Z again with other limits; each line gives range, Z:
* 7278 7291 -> 14.93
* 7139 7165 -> 14.15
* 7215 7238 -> 14.96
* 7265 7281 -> 15.61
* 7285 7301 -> 14.62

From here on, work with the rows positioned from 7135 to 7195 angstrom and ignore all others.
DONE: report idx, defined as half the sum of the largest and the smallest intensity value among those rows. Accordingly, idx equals 14.88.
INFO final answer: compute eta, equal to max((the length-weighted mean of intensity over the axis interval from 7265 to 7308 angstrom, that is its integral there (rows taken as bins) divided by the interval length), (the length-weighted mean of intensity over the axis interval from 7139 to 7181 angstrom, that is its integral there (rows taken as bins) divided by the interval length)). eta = 15.5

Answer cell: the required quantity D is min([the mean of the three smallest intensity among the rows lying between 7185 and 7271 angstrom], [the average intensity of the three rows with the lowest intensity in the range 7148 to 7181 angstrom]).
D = 14.46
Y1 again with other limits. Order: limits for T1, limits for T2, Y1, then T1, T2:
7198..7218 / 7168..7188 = 5.59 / 2.717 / 15.2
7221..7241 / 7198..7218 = 5.54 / 2.733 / 15.1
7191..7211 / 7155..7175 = 5.56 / 2.706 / 15.0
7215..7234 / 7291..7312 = 5.59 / 2.726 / 15.2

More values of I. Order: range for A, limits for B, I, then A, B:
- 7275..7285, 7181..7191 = -145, 160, 14.9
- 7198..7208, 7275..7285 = -133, 149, 16.0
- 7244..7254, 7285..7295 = -139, 154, 14.9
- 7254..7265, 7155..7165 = -154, 169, 14.8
